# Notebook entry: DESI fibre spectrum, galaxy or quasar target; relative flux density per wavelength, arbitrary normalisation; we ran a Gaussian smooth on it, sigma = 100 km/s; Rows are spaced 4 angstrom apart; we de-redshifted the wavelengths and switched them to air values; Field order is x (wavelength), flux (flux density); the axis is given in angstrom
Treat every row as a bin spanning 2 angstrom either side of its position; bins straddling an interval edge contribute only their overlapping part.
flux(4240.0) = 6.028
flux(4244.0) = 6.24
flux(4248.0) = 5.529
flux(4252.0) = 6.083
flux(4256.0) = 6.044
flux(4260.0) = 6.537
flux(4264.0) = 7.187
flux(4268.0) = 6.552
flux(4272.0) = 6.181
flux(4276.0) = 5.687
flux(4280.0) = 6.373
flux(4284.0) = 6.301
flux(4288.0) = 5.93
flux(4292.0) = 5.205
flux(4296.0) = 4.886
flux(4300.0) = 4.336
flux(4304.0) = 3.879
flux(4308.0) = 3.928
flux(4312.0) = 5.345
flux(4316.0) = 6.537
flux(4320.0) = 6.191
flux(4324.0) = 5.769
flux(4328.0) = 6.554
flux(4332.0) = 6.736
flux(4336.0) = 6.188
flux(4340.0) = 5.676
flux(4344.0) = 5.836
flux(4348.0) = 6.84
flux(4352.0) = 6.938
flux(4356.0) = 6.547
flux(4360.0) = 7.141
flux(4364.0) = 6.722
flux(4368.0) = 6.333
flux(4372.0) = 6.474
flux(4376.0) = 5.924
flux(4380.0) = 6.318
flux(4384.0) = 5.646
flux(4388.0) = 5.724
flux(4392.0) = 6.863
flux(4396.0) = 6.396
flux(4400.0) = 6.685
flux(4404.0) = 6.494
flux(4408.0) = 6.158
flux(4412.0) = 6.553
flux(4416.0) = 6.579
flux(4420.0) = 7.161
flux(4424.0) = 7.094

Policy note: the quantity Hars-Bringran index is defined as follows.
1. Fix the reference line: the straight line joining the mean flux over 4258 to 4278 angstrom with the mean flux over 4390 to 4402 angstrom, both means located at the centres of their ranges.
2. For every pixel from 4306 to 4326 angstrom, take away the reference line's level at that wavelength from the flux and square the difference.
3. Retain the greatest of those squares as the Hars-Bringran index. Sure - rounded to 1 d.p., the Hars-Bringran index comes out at 6.6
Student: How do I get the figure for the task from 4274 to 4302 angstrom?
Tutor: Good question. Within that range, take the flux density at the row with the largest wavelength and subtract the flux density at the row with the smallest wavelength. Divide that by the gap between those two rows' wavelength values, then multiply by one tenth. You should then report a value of -0.0056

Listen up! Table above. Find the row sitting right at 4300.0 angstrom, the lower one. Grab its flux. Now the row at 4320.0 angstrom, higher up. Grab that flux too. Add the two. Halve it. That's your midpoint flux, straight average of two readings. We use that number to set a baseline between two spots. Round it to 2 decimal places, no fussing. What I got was 5.26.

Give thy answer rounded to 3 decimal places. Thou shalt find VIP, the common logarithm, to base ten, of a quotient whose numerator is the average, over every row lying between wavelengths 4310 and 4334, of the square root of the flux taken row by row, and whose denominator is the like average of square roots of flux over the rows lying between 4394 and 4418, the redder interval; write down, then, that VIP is -0.010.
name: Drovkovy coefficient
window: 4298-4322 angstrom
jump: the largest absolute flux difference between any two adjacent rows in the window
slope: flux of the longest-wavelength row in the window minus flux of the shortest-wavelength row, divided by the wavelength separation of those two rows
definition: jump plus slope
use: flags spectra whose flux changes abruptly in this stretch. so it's 1.51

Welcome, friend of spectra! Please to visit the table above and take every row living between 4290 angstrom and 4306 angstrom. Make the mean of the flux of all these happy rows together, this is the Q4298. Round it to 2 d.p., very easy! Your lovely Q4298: 4.58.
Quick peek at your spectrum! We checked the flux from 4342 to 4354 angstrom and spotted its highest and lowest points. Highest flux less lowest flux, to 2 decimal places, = 1.10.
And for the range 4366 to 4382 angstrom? 0.55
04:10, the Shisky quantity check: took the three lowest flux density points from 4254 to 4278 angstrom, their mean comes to 6.0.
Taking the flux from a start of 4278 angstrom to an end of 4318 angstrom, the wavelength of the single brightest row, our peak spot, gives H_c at 4316.0 angstrom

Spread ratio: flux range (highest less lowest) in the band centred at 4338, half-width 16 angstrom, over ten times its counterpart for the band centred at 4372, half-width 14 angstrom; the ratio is 0.08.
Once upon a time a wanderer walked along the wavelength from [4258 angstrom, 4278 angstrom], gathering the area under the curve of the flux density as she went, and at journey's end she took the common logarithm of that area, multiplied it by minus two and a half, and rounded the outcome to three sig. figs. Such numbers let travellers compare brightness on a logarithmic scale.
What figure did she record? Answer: -5.27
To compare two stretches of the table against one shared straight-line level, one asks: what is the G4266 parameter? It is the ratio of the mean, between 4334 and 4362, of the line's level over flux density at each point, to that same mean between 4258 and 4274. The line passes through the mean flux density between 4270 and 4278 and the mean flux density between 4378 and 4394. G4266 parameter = 1.05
